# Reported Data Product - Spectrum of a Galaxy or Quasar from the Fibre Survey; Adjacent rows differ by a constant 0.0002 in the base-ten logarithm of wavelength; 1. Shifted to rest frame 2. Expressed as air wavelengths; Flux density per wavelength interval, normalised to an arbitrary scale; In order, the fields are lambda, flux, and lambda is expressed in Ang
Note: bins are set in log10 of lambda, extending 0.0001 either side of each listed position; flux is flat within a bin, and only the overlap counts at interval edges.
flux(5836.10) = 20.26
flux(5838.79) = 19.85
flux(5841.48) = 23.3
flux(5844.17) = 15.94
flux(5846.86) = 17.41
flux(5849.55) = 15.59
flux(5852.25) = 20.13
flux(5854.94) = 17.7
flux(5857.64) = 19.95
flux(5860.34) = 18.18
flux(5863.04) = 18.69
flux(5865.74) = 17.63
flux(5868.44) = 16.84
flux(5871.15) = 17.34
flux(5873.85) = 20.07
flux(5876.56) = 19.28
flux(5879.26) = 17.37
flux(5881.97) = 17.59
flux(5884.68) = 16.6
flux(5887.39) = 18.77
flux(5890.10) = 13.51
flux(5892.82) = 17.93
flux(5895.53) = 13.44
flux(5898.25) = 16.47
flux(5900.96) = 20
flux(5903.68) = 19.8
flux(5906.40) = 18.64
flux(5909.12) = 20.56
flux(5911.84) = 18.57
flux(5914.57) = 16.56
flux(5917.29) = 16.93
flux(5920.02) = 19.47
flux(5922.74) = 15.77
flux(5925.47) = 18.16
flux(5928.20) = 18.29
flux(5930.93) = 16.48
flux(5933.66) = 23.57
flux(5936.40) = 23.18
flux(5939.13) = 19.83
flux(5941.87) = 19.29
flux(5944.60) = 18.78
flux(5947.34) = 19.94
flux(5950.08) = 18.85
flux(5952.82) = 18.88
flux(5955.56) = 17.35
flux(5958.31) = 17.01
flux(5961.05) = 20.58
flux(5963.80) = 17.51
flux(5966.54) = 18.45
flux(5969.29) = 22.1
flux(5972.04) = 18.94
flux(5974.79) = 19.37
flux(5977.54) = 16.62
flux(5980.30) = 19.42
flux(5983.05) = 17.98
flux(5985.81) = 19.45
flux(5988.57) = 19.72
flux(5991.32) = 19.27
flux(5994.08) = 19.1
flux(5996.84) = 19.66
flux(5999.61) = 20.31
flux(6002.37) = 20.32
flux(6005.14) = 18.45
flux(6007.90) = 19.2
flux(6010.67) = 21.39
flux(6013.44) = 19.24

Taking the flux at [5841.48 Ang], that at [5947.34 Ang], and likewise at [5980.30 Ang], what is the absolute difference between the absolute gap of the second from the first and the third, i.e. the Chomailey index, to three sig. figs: 16.1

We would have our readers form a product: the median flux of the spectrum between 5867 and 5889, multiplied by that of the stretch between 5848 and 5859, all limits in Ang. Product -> 329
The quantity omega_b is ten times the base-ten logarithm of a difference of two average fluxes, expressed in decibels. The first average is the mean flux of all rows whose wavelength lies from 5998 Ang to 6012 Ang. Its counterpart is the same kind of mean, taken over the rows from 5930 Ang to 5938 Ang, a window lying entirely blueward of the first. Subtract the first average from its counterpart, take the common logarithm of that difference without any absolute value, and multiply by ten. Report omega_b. 1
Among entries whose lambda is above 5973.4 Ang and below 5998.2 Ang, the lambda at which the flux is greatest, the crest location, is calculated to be 5988.57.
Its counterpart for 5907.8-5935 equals 5933.66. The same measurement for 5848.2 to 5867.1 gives 5852.25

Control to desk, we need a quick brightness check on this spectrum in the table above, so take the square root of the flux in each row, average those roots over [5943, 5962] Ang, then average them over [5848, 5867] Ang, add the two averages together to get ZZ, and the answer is 8.60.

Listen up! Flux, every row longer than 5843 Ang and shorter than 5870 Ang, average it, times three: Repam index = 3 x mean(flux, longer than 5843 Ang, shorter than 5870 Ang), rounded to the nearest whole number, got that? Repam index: 53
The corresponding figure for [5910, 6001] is 57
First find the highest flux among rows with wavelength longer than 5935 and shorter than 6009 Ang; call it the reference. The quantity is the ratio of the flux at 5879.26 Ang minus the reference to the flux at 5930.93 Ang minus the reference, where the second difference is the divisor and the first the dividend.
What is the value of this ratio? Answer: 0.9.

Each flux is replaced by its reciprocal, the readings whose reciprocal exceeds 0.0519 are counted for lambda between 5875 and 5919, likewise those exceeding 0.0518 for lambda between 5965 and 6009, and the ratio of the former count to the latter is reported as 1.50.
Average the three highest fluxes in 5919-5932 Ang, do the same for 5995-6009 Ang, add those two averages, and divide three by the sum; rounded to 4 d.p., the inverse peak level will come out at 0.0774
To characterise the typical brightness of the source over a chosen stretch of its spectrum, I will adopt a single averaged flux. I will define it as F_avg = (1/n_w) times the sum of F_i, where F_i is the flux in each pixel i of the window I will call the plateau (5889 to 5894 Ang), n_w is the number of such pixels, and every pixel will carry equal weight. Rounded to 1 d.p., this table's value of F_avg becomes 15.7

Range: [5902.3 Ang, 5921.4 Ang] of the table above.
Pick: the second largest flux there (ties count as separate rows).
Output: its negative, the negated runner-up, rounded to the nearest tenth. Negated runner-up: -19.8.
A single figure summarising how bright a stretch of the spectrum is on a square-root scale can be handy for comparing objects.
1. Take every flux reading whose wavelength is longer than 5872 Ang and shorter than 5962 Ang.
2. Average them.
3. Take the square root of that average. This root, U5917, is 4.29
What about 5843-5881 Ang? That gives 4.24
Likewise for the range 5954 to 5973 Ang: 4.34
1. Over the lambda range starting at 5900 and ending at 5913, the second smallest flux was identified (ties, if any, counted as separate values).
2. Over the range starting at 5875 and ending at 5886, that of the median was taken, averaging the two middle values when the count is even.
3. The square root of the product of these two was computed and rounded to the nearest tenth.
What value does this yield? 18.1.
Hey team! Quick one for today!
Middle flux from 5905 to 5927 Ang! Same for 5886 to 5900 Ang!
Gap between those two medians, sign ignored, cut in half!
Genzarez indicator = 0.95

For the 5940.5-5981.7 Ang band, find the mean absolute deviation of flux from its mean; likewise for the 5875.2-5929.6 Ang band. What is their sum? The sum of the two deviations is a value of 2.50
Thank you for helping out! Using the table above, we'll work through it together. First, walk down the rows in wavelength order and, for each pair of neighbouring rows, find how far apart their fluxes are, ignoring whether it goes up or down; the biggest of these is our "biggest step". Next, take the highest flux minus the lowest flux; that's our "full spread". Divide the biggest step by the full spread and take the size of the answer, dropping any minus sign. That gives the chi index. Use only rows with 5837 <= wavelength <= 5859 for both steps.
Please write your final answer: 1.0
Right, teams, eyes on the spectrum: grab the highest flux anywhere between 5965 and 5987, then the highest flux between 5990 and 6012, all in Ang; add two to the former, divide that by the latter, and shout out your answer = 1.13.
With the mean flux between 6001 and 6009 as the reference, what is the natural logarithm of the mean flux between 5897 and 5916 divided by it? -0.035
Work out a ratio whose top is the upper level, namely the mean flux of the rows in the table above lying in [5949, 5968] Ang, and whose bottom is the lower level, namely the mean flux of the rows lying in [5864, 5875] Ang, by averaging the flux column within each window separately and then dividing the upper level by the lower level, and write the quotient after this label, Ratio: 1.02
